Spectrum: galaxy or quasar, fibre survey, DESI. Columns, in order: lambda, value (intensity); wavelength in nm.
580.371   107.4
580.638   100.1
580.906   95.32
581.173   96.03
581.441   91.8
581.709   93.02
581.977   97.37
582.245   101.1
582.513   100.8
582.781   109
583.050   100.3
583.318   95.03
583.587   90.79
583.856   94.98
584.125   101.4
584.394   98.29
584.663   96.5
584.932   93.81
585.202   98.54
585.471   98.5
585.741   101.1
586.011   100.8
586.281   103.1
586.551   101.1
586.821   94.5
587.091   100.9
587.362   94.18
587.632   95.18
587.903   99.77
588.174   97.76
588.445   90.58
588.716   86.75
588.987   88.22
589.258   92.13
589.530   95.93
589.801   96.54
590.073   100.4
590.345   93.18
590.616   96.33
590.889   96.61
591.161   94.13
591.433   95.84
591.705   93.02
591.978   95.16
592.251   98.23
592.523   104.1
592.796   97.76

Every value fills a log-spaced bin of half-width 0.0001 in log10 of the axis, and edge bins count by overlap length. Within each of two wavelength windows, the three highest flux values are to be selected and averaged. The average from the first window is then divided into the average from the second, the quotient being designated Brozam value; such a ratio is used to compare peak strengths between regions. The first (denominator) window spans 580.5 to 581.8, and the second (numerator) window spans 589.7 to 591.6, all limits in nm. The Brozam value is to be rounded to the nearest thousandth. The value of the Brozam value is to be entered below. 1.007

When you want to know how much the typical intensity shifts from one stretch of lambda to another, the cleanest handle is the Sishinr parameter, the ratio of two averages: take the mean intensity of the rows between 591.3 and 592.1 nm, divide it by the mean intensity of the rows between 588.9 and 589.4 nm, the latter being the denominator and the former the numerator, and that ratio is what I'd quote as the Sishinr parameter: 1.05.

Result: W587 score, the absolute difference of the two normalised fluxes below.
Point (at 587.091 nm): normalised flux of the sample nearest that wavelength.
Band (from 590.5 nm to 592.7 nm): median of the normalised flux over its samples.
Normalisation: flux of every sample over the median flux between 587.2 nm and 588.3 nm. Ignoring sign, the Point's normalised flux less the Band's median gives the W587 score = 0.050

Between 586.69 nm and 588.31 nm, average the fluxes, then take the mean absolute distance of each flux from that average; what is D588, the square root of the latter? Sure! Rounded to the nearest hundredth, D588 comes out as 1.56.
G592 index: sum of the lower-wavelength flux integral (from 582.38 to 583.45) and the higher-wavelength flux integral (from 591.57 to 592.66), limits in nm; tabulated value 215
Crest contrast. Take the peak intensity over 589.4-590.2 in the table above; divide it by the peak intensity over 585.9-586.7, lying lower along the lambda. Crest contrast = 0.97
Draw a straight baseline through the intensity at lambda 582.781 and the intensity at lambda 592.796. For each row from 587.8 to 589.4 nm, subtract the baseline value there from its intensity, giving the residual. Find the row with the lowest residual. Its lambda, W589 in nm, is 588.716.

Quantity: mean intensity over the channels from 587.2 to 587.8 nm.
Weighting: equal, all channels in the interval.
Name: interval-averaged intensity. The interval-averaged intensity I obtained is 95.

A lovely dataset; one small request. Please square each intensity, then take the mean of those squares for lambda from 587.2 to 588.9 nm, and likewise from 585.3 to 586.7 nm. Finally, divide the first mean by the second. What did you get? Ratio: 0.87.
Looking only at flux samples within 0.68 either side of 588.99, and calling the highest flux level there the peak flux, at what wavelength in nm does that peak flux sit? 589.530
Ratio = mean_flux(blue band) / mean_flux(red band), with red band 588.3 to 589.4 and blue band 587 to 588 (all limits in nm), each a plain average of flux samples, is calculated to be 1.09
